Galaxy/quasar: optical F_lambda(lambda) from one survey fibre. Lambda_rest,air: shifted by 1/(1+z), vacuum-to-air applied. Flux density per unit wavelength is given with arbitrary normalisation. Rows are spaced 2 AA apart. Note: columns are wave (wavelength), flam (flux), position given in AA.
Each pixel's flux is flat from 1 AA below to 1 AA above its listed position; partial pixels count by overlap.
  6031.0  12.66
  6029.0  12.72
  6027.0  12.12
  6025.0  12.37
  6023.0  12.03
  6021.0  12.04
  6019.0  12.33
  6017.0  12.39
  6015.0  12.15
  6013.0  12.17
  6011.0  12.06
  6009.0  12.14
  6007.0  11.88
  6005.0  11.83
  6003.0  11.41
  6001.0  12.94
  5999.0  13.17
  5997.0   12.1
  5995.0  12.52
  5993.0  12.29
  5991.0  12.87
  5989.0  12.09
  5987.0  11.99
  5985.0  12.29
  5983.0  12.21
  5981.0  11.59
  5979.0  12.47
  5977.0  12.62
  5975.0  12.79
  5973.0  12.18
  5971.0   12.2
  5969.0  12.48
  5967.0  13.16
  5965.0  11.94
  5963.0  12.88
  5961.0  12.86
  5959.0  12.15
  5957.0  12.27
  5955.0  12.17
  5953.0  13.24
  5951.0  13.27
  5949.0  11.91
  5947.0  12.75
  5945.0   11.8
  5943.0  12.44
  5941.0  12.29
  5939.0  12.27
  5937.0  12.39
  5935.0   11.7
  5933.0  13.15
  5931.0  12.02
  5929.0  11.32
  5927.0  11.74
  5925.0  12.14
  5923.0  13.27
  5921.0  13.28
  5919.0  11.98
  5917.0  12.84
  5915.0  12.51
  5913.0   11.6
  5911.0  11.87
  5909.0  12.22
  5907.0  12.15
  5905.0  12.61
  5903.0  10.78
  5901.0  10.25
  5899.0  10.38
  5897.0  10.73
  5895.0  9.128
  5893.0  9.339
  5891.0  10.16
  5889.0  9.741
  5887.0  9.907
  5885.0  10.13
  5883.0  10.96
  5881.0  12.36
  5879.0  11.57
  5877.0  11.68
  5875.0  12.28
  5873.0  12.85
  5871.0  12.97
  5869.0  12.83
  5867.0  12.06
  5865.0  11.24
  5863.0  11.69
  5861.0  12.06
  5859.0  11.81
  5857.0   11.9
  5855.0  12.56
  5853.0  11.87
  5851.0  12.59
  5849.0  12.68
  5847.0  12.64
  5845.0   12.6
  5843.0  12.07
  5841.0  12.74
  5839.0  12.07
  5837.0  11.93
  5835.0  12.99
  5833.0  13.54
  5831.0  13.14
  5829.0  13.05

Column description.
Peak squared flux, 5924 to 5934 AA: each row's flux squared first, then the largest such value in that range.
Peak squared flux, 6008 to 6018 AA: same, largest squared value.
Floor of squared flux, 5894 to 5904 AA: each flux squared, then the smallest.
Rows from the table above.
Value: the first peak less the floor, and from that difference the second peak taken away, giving -64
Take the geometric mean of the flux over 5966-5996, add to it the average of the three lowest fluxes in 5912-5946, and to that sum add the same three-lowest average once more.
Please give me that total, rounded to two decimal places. 35.46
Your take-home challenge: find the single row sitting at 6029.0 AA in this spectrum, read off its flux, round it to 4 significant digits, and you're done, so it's 12.72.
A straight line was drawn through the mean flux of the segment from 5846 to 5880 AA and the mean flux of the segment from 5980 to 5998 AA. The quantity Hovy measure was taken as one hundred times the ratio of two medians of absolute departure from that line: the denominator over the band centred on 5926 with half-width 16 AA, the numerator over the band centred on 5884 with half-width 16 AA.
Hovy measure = 340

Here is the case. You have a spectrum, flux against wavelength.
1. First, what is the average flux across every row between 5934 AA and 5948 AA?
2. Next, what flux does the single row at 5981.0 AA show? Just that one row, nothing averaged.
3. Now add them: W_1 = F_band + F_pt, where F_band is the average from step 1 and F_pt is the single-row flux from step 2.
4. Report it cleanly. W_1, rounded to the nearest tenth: 23.8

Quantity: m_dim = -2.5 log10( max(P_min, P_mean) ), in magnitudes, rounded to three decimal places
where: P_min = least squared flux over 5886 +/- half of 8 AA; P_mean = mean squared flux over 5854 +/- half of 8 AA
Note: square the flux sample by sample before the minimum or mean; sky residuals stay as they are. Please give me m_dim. -5.438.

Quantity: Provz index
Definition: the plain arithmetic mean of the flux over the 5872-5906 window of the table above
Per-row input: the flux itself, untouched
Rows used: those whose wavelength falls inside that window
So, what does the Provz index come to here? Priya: 10.87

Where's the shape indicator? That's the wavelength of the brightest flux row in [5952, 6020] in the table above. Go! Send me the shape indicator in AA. 5953.0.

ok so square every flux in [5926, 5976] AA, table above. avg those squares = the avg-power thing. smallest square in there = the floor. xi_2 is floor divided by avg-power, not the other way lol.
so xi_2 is 0.84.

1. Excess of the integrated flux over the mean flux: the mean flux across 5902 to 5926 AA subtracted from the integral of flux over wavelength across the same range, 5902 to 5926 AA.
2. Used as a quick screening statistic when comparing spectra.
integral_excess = 282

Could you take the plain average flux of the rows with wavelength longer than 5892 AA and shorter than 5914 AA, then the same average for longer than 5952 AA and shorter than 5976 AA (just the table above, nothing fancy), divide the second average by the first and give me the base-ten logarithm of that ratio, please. 0.056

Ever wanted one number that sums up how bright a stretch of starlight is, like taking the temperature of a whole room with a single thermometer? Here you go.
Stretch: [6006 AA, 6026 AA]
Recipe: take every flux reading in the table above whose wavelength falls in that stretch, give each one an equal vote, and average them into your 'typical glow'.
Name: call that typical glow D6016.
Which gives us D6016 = 12.2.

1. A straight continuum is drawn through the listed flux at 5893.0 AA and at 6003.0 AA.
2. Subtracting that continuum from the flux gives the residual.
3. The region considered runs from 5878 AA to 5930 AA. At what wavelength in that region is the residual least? 5895.0 AA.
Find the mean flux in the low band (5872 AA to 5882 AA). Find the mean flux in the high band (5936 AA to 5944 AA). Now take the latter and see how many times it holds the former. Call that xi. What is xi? 1.02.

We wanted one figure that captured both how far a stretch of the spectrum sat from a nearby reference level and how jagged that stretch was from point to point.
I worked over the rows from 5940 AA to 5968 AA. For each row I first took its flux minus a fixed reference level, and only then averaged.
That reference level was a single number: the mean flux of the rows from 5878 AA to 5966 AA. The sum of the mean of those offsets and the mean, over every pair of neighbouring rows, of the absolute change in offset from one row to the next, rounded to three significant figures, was 1.35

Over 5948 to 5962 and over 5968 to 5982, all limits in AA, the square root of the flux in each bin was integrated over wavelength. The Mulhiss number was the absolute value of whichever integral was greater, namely 49.6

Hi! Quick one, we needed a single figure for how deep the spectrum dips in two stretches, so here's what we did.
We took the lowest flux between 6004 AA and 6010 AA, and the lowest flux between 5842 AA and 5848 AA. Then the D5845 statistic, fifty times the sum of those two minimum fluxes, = 1195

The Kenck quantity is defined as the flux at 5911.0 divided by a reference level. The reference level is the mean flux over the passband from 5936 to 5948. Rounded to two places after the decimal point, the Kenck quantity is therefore 0.96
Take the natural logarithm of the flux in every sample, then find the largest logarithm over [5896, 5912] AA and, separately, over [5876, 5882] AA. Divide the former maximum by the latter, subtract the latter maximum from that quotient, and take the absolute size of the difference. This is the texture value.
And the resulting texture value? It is 1.51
